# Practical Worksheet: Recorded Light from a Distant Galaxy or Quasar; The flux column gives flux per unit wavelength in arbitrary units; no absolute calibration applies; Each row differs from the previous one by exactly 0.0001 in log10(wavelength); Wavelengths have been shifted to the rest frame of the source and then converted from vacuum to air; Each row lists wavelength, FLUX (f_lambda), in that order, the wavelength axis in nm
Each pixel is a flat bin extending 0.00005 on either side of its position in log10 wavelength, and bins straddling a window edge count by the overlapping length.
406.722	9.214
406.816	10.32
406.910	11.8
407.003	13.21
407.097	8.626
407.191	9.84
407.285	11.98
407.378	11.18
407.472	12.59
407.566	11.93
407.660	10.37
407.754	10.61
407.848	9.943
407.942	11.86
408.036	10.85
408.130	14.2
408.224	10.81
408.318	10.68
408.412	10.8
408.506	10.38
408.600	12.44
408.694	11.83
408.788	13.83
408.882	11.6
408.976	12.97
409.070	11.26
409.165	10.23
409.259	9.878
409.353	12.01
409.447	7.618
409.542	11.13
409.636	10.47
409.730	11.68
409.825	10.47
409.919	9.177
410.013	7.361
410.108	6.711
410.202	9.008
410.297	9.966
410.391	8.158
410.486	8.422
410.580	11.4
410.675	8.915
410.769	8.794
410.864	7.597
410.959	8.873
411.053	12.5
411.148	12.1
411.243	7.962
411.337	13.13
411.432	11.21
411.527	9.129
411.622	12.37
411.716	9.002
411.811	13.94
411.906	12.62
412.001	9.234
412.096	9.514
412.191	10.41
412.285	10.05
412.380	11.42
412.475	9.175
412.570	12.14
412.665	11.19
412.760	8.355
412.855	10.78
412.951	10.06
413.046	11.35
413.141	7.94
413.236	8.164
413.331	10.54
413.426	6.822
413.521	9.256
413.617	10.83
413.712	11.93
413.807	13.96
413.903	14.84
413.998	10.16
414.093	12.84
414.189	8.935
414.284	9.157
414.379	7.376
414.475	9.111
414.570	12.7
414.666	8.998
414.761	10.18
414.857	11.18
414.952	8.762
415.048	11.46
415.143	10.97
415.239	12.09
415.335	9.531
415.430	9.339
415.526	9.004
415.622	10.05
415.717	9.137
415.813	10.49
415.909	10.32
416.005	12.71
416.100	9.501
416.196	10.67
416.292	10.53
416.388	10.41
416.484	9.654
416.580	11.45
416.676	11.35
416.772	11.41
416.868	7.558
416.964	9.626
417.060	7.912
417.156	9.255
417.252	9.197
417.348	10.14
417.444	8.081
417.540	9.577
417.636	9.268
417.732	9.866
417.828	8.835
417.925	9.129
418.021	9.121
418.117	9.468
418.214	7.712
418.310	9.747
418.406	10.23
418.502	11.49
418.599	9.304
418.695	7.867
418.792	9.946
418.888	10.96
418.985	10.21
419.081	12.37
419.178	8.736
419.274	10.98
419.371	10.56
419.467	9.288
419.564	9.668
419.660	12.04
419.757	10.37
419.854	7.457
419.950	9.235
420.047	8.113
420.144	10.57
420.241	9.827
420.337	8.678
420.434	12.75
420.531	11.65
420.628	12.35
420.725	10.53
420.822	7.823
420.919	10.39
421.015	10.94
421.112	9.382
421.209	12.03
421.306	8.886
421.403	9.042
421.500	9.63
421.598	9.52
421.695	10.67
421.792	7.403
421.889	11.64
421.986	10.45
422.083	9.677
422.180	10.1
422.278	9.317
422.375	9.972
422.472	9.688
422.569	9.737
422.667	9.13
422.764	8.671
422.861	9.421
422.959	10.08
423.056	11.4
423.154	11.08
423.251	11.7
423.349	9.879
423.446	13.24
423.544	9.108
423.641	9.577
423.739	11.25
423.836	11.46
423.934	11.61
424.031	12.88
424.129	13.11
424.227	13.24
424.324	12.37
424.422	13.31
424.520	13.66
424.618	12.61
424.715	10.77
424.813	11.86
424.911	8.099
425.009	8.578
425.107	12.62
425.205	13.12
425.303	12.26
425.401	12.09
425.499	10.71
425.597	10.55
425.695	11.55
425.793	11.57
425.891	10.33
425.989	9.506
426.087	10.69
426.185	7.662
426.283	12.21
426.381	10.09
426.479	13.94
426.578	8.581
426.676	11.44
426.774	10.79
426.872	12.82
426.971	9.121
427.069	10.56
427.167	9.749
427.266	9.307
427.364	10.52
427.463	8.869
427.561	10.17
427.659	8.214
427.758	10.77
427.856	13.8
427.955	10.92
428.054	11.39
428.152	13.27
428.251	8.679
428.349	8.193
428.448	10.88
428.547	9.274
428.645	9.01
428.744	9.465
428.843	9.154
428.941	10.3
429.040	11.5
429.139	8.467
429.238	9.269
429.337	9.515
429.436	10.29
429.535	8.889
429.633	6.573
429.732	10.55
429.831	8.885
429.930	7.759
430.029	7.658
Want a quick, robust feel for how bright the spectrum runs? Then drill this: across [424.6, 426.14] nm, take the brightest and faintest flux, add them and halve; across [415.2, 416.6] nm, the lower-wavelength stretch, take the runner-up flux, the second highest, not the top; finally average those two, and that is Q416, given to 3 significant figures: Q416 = 11.3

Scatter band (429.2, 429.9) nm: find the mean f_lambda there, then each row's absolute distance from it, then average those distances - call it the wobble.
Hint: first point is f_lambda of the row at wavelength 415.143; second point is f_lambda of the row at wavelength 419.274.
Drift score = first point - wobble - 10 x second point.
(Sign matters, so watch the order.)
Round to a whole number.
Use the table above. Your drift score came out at -100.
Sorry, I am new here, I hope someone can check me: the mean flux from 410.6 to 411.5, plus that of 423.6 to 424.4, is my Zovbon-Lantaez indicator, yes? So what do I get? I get 22.1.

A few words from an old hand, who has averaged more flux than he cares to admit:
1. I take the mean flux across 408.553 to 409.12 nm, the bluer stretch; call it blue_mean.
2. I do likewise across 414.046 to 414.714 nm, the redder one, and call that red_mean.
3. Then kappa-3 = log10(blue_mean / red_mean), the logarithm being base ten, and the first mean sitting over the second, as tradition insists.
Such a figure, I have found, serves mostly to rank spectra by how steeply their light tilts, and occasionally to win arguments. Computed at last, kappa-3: 0.10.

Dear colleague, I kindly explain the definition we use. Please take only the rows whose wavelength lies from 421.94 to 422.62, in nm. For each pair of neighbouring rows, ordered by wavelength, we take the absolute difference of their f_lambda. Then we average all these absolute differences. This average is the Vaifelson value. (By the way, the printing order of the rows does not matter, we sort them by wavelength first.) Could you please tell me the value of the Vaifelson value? 0.5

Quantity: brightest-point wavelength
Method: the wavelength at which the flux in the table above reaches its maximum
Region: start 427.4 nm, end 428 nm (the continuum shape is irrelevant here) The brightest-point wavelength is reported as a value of 427.856 nm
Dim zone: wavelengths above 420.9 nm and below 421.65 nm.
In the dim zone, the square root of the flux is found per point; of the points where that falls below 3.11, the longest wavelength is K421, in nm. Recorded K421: 421.598 nm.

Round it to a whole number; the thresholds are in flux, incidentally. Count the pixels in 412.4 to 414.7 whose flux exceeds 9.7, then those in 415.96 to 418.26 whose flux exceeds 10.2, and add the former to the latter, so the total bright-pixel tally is 20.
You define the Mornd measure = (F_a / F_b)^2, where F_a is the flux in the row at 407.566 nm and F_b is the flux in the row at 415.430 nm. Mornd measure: 1.63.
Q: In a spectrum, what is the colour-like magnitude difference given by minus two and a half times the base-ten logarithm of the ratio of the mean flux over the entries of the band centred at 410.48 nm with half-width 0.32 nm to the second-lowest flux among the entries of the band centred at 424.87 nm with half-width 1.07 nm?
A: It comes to -0.1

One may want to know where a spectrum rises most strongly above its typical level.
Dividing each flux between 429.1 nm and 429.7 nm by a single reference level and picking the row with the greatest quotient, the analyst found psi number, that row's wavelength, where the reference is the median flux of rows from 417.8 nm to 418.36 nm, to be 429.436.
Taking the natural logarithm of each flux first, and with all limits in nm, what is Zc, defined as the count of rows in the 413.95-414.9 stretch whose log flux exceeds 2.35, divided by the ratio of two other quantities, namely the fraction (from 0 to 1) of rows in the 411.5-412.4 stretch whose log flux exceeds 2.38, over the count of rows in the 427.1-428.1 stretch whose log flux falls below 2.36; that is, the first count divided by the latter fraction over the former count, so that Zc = 45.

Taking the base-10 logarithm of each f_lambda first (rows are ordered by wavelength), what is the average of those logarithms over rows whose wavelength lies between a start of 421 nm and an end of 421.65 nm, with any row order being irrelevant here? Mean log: 0.99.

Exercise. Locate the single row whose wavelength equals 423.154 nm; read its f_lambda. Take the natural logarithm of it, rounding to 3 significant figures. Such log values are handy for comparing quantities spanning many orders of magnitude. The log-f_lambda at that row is 2.41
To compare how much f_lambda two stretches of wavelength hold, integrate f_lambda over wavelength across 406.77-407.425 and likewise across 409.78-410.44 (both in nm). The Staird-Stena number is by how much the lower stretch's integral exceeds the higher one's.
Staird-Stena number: 1.5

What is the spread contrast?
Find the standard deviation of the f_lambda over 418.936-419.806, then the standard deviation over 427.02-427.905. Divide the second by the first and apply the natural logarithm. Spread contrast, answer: 0.28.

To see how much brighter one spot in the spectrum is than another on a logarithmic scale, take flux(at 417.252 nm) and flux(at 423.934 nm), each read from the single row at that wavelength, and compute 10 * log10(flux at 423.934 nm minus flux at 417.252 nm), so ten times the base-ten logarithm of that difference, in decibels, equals 4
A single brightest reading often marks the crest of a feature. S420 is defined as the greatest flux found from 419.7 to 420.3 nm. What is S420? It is 10.57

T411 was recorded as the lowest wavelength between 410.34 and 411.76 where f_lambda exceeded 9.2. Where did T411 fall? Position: 410.580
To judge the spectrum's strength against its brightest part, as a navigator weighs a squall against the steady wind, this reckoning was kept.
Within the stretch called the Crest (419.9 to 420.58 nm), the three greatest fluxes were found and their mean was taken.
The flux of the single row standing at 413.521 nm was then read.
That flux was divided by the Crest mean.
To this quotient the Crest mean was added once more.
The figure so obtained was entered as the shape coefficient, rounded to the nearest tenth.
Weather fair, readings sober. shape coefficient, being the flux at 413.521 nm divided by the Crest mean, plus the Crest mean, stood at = 12.5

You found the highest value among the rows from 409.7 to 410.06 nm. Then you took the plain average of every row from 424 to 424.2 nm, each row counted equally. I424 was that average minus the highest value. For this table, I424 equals 1.3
